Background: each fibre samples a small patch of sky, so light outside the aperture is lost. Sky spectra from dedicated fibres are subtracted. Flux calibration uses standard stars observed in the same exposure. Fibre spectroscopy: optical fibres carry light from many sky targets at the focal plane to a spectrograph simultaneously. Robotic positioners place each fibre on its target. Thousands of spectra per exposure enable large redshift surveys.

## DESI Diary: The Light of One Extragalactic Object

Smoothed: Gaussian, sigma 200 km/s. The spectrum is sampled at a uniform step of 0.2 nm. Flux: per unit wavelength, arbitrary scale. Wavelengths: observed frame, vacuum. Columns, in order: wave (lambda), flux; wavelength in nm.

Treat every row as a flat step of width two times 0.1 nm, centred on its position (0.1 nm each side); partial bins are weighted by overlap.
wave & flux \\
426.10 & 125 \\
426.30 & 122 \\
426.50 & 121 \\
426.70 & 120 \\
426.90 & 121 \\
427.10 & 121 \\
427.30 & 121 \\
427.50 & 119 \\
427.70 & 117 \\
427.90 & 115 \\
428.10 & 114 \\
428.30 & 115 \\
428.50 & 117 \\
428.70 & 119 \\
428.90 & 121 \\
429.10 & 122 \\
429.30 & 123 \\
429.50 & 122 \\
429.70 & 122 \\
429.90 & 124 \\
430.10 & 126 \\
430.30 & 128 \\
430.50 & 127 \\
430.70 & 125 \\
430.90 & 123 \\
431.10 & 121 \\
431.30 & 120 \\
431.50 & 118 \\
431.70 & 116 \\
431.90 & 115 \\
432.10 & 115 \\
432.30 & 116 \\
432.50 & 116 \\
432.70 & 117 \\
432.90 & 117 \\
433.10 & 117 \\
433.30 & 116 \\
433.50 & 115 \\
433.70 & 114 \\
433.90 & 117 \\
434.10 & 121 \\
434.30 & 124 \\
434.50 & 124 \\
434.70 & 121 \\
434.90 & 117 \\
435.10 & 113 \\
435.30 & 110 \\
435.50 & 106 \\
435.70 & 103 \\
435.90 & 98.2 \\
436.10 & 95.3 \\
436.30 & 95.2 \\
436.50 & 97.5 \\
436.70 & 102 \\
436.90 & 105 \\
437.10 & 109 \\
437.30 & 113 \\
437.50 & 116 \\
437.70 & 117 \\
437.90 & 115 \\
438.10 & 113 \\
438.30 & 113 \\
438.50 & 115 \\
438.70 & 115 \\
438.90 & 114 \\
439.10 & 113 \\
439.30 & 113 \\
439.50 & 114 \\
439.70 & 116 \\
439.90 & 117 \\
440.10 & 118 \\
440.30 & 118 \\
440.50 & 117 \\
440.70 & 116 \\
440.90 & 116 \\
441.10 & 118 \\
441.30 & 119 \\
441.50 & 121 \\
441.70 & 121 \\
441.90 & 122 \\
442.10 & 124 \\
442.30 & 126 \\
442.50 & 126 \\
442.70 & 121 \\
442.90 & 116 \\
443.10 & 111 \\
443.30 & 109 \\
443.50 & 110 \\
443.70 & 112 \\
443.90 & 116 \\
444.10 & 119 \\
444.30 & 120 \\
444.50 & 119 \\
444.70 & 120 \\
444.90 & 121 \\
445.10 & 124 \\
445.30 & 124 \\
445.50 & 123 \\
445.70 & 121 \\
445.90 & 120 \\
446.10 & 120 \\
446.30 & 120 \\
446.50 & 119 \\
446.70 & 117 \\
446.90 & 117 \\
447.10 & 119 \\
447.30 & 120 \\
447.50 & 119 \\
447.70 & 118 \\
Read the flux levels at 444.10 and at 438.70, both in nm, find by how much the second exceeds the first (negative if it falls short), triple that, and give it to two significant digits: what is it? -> -12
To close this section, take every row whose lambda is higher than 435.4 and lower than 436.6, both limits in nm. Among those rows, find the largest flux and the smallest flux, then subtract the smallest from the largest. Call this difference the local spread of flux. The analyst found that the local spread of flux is 11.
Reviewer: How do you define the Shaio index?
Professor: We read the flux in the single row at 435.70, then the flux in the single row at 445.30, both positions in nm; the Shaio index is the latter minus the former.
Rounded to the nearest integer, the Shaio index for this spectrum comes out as 21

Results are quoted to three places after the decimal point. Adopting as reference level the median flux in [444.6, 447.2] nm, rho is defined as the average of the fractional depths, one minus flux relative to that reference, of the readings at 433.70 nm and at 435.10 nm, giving 0.054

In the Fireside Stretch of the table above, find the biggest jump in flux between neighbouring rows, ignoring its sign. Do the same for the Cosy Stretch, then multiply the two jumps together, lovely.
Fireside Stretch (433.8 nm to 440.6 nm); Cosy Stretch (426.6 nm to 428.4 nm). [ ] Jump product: 9.6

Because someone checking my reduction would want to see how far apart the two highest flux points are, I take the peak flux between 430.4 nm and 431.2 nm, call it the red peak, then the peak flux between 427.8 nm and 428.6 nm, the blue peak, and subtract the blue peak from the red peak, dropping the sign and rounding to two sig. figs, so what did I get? 10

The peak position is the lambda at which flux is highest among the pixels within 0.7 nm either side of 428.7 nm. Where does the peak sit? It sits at 429.30 nm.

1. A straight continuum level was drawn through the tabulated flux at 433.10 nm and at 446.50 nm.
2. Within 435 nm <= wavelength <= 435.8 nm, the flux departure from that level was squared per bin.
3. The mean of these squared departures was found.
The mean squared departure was 102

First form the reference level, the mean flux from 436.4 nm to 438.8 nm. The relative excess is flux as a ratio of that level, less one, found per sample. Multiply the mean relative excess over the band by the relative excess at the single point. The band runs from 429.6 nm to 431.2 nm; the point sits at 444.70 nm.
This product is 0.010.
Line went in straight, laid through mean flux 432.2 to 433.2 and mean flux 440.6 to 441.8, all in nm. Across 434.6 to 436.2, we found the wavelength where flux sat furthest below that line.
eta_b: 436.10 nm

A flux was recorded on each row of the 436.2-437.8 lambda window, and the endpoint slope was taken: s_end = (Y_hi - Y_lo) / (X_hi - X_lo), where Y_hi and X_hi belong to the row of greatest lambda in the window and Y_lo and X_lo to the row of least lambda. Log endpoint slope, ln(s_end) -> 2.7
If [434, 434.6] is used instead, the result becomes 2.0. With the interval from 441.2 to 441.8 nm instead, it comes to 1.6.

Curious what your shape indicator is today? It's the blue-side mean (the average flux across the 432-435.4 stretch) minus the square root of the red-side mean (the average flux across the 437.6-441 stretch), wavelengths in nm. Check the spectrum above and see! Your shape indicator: 106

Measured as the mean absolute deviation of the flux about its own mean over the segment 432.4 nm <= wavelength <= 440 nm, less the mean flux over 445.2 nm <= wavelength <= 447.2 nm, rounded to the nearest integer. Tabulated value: -115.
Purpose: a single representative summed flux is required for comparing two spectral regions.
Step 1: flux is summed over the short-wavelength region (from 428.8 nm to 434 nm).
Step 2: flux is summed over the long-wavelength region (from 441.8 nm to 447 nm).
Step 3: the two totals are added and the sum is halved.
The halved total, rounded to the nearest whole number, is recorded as 3105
